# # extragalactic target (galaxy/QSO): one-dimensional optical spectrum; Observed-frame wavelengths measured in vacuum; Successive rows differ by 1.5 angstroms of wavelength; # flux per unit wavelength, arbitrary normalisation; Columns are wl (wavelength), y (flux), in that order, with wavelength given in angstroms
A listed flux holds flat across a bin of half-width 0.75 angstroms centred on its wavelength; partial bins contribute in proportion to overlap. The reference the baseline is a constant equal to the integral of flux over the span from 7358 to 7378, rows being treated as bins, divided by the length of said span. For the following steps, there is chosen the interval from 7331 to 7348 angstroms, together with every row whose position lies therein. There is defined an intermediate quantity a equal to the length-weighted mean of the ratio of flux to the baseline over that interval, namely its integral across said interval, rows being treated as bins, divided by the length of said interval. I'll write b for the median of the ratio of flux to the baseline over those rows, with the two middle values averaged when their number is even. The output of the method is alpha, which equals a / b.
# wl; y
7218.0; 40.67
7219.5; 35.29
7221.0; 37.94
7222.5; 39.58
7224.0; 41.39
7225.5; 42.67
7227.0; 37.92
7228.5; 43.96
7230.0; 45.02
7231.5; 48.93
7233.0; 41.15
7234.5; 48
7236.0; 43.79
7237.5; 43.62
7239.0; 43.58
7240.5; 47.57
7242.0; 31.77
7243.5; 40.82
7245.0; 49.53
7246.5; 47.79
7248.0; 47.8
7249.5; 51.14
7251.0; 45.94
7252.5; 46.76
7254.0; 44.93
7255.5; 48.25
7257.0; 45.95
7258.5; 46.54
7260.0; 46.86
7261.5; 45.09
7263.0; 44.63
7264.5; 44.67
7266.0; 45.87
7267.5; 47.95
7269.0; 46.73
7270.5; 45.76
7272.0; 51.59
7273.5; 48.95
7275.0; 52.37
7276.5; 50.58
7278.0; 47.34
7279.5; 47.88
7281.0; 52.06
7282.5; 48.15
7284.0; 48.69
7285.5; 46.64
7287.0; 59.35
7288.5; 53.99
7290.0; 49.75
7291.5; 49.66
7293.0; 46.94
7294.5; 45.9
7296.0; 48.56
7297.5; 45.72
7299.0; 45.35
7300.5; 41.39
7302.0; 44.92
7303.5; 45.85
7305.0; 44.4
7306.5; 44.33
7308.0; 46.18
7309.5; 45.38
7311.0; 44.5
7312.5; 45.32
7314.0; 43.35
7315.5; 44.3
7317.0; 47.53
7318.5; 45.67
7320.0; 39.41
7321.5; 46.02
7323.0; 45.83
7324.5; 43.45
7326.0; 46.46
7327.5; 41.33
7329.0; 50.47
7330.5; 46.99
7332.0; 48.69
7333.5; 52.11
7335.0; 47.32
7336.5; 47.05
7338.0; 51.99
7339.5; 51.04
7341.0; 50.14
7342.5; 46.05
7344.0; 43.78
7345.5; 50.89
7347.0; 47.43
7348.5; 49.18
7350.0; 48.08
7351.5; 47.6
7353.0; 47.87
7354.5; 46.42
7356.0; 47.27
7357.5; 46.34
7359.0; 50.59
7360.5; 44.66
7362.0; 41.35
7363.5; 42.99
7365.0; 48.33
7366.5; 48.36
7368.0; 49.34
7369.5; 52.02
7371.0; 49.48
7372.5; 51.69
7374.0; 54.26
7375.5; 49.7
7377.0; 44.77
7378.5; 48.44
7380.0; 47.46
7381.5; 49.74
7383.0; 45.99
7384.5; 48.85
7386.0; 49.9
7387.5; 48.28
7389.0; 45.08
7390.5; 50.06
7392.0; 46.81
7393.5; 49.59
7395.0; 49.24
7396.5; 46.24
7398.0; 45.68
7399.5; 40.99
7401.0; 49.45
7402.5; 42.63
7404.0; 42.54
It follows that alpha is 1.00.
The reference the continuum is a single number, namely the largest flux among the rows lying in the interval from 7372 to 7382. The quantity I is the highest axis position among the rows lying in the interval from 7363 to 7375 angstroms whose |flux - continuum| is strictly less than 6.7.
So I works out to 7374.0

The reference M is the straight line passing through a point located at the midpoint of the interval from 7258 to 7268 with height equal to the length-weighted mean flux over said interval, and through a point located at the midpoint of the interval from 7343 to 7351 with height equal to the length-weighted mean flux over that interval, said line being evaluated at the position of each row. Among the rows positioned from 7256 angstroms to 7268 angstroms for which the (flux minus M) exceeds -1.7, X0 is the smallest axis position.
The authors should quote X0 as 7257.0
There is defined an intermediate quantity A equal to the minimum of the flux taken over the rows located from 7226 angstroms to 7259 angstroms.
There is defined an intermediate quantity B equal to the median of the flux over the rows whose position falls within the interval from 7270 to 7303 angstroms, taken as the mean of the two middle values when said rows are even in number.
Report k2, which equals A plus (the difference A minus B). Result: 15.2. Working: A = 31.77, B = 48.4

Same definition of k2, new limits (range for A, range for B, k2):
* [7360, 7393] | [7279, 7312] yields 36.3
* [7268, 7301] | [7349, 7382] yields 34.6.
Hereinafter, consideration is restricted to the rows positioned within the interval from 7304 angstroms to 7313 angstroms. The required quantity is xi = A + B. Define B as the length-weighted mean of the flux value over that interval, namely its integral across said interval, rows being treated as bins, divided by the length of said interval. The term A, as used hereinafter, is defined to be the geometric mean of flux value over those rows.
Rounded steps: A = 45.0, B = 45.0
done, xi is 90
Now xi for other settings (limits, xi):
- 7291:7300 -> 94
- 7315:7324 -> 89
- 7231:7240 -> 90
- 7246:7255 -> 95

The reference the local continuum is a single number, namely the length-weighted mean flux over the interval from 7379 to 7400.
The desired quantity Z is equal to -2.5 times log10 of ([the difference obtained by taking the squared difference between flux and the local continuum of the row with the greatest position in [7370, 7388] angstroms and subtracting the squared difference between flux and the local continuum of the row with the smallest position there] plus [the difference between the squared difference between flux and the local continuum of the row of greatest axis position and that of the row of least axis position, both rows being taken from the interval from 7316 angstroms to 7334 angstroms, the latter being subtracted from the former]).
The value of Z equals -3.13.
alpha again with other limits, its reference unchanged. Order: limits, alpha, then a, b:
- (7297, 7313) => 0.99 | 0.93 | 0.94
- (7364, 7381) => 1.00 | 1.02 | 1.02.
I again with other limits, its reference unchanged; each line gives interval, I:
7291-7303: 7296.0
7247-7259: 7255.5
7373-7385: 7384.5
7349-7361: 7359.0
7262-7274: 7273.5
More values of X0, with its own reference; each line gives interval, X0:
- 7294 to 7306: 7294.5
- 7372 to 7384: 7372.5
